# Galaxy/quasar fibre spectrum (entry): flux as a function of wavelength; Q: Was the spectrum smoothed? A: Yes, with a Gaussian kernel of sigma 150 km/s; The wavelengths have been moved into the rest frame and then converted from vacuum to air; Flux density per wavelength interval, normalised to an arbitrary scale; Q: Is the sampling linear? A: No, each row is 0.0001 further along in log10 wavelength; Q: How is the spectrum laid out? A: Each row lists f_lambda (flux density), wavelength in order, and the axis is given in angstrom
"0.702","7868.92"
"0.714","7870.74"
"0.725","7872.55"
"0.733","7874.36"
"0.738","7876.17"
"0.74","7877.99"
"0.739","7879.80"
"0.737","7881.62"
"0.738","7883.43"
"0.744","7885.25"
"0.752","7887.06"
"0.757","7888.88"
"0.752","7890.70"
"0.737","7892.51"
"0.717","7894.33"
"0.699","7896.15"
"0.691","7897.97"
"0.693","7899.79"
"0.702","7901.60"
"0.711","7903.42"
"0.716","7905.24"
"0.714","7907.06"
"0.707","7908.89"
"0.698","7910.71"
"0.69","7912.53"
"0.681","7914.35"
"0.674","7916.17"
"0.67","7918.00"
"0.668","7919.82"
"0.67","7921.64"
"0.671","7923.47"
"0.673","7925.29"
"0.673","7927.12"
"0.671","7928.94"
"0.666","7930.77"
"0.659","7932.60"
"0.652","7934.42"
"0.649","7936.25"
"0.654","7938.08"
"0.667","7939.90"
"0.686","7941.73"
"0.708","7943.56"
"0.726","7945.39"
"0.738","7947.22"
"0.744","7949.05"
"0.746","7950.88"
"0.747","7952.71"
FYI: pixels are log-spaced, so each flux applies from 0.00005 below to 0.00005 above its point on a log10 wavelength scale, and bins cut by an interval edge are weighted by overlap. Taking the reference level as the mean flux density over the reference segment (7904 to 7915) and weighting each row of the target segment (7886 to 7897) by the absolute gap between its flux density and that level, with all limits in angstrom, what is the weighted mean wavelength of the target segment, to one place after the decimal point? 7890.0 angstrom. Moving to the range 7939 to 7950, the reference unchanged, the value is 7945.2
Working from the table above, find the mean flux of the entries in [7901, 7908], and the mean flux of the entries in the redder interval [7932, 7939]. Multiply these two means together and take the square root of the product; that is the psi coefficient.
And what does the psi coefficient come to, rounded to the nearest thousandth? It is 0.682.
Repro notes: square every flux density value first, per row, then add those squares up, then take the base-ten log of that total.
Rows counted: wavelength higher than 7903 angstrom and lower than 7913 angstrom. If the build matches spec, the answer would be 0.476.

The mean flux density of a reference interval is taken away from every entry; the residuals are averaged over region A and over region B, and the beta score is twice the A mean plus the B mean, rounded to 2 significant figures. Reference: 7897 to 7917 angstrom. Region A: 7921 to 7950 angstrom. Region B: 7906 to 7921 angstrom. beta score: -0.043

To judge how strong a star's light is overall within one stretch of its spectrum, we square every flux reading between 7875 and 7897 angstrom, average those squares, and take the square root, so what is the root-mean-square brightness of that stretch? 0.74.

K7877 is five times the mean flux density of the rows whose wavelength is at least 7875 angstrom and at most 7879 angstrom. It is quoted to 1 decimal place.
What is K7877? 3.7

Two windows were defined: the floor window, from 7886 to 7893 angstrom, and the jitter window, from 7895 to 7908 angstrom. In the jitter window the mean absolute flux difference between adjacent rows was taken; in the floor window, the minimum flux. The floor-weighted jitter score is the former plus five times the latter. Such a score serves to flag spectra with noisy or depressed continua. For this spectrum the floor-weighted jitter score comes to 3.69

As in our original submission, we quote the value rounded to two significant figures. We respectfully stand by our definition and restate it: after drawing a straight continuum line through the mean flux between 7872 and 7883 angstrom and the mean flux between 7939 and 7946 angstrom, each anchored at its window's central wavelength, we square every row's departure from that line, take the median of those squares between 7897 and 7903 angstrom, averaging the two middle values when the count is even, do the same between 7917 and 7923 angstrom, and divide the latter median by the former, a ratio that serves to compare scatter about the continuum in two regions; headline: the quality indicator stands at 2.0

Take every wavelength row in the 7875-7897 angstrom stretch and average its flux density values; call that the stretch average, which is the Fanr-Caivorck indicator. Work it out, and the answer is 0.74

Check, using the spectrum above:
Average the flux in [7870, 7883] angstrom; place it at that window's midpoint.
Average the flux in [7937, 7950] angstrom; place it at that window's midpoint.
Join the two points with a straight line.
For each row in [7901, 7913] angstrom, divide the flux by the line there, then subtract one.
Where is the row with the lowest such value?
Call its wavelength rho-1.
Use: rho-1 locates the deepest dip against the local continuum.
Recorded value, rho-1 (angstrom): 7912.53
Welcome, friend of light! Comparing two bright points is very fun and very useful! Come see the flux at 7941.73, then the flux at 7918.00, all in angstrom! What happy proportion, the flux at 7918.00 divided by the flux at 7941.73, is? 0.98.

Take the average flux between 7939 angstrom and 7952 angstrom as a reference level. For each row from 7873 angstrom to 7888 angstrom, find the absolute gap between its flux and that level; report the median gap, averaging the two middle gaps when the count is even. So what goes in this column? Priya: 0.022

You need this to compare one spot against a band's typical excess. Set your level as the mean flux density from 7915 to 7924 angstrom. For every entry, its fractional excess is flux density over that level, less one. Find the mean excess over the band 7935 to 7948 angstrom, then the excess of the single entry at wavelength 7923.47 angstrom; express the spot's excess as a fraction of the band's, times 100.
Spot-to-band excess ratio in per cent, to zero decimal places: 2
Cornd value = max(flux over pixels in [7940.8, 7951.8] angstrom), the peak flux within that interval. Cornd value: 0.746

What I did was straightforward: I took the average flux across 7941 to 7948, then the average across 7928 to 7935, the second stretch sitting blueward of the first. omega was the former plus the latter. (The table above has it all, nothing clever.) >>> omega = 1.38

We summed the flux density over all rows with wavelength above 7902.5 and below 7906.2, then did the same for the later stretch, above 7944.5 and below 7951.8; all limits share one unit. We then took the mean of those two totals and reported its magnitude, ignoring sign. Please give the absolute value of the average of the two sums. 2.2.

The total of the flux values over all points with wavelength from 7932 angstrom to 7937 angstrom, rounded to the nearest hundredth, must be 1.96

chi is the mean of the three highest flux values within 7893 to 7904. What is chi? 0.71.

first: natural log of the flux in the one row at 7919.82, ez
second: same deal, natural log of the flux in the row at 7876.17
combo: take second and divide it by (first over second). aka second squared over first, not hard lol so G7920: -0.23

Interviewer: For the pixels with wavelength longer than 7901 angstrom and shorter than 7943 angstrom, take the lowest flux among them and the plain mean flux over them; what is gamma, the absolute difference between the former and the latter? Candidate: 0.0302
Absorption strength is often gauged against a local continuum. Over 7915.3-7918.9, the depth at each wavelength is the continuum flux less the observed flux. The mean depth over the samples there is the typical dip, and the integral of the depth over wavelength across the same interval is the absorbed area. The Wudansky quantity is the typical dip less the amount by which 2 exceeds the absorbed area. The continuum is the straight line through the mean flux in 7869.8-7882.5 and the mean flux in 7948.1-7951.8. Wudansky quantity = -1.69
